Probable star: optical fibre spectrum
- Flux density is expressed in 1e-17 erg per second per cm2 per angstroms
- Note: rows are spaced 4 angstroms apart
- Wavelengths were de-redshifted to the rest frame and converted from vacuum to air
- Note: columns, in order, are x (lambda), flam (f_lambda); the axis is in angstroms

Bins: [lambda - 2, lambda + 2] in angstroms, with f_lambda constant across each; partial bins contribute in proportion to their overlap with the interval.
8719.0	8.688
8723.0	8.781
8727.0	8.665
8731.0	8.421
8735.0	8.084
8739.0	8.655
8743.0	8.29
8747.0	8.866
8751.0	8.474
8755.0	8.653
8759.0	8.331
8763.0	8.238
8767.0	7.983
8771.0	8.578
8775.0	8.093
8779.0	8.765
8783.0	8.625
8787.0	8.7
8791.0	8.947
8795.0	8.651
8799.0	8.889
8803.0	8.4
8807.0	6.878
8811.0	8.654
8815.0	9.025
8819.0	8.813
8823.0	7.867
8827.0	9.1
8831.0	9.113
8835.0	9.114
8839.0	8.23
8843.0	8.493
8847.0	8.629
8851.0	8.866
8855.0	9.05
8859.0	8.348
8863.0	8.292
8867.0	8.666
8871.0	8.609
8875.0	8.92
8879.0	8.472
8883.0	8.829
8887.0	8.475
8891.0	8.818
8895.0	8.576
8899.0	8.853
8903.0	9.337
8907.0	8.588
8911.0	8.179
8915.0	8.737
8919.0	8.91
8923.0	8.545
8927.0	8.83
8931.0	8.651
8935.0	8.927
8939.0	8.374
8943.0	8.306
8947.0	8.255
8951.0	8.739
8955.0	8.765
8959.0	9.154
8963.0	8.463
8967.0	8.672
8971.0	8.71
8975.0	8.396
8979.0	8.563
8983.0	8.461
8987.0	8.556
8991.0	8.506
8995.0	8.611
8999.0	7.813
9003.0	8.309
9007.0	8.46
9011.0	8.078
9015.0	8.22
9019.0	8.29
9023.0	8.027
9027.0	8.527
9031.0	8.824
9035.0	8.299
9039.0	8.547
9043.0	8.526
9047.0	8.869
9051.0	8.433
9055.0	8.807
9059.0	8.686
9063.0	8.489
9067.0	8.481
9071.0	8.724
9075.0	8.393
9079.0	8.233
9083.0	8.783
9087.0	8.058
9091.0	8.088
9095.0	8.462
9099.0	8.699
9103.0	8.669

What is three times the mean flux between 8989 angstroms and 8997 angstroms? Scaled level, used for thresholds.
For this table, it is 25.7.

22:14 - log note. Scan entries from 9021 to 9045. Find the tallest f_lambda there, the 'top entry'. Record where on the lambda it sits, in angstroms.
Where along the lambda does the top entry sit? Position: 9031.0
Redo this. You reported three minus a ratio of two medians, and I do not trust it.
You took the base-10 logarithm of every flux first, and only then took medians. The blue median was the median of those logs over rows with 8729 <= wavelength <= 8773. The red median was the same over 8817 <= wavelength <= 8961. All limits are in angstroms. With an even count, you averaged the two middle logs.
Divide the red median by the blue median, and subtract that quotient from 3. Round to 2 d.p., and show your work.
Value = 1.98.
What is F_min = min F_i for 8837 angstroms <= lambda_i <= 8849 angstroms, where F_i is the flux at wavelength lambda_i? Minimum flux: 8.23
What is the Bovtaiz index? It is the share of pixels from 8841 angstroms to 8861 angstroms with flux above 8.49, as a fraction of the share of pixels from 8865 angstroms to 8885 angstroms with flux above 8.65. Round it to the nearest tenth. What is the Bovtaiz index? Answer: 1.3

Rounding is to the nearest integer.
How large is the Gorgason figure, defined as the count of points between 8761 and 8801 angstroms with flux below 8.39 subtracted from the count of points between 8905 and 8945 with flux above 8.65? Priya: 2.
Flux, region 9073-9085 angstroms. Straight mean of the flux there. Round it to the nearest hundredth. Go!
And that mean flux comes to 8.47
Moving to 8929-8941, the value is 8.65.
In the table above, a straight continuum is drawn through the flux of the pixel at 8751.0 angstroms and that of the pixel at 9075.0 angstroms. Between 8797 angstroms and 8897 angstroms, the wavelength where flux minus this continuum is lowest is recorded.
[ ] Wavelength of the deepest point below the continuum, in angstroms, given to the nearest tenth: 8807.0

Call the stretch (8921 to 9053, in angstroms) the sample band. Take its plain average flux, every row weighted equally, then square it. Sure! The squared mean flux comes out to 72.4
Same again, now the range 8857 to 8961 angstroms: 75.0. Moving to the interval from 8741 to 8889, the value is 73.4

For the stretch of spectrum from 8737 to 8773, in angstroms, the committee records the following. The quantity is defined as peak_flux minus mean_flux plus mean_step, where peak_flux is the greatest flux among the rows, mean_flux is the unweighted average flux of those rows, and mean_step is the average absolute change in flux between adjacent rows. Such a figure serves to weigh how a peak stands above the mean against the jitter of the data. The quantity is 0.8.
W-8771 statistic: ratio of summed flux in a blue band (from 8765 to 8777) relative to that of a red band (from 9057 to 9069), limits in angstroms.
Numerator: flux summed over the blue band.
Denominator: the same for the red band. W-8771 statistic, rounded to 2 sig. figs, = 0.96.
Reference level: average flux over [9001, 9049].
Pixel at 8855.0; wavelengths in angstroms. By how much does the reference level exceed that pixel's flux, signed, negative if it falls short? -0.6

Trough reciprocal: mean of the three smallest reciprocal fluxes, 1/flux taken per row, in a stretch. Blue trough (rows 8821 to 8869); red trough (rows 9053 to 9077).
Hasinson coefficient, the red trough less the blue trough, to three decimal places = 0.005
